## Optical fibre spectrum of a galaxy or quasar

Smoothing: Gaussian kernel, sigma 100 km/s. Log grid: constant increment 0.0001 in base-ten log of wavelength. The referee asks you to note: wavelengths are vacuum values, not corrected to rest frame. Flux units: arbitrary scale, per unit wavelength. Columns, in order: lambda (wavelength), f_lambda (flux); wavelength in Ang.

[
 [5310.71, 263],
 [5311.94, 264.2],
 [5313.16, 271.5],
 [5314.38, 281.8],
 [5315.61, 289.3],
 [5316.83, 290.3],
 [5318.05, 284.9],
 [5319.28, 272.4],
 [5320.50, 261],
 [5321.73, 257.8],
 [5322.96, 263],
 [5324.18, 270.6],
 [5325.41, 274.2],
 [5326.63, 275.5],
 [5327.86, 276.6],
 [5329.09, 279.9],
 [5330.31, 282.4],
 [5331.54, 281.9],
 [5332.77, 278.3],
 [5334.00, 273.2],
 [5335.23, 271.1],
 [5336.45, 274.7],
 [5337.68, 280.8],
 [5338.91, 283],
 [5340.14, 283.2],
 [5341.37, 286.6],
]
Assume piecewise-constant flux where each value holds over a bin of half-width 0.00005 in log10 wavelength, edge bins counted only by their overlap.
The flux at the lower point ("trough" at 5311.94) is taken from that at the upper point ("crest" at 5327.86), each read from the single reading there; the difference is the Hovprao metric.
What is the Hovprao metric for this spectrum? 12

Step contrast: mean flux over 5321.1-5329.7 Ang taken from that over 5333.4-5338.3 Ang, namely 4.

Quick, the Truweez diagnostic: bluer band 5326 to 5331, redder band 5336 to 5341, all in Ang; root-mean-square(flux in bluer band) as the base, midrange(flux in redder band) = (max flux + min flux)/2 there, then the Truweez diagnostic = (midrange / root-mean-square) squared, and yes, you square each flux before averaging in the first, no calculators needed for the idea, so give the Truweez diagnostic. 1.00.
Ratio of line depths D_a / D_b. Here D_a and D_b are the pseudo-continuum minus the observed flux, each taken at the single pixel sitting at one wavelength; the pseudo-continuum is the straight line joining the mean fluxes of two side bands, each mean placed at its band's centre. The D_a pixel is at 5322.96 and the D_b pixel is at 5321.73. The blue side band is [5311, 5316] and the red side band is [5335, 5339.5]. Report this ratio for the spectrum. 0.7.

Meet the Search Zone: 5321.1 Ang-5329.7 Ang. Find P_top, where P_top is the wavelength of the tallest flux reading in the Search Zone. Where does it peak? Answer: 5329.09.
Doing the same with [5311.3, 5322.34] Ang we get 5316.83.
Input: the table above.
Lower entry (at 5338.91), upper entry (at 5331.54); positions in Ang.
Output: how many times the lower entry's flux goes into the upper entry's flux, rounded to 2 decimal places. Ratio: 1.00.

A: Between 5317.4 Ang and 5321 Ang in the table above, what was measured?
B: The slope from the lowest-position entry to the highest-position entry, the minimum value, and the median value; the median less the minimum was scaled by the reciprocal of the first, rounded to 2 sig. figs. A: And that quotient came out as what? -1.2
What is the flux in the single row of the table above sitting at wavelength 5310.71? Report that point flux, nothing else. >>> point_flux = 263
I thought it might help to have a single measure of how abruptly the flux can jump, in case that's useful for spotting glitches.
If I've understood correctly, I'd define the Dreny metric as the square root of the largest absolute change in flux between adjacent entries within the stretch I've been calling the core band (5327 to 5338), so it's 2.5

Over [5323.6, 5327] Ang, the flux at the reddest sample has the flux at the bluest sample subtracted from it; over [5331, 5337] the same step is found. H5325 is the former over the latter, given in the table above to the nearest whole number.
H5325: -1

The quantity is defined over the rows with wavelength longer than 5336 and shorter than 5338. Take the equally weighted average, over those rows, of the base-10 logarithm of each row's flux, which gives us 2.44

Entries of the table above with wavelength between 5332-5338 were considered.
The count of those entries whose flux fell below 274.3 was 2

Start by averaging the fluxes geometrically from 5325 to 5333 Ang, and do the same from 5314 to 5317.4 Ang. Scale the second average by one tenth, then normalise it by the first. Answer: 0.103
